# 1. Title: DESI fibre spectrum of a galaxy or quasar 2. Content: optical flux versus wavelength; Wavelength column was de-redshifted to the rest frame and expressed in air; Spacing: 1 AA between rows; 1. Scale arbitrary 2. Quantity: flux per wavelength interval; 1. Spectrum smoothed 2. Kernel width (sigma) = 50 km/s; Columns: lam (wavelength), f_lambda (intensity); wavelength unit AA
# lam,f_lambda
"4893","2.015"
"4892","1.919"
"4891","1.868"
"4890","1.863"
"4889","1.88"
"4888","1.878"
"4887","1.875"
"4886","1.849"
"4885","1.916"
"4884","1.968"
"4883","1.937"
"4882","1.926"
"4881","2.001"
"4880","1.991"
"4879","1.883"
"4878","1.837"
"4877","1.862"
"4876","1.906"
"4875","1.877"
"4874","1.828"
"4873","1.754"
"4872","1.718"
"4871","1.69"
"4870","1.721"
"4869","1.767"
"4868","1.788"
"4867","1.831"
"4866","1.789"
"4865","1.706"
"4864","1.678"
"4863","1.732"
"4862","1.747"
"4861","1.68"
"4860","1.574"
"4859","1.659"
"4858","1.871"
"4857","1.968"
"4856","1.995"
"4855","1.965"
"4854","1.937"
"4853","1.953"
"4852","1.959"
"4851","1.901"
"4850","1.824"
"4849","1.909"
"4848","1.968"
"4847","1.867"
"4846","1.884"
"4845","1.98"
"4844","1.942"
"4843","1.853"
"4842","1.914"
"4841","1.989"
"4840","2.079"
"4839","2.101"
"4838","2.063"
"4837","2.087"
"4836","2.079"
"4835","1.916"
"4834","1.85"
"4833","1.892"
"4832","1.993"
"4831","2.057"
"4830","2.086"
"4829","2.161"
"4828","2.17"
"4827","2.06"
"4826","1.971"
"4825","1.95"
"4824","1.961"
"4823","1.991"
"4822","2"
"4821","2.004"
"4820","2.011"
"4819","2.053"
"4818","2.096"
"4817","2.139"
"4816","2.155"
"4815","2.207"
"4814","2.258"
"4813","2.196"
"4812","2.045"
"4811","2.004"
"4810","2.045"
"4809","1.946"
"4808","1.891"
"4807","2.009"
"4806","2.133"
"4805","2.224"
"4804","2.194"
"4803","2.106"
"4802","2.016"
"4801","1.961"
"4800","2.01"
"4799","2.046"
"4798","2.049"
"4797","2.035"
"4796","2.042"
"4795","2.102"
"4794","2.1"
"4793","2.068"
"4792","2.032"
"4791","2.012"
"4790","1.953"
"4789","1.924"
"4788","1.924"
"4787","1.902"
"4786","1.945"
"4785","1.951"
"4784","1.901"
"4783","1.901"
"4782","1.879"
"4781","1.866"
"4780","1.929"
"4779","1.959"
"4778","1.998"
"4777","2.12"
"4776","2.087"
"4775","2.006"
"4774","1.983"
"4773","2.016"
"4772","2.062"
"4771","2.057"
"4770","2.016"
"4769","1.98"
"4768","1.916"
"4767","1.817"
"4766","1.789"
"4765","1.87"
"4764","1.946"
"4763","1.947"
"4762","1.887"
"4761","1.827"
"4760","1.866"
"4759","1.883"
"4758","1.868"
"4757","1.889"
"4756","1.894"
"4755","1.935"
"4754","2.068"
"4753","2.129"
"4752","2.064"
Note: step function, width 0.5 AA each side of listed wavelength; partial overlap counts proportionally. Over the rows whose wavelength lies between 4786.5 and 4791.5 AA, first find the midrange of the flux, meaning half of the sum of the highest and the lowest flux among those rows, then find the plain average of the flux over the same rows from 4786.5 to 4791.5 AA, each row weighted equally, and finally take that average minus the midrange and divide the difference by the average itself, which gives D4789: -0.0072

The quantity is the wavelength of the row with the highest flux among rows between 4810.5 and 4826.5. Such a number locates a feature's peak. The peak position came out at 4814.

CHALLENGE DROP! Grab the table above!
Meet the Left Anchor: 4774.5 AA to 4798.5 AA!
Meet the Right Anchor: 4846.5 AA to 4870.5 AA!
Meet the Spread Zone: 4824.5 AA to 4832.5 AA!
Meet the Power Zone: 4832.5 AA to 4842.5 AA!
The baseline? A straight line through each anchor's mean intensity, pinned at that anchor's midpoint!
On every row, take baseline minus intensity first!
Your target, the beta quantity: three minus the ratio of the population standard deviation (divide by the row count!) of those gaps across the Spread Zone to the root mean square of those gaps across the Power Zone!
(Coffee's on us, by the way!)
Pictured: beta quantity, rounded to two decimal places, 2.50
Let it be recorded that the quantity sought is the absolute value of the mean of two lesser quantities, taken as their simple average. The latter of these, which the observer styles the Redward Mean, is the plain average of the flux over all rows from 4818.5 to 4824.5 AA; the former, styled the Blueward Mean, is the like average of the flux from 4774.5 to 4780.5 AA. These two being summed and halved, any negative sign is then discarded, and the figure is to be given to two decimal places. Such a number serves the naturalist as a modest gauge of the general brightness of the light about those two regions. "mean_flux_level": 2.01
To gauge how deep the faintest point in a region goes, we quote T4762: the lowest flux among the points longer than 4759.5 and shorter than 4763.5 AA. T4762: 1.827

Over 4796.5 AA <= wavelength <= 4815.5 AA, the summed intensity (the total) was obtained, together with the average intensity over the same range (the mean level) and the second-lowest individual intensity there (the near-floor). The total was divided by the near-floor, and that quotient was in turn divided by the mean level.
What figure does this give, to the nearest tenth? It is 9.8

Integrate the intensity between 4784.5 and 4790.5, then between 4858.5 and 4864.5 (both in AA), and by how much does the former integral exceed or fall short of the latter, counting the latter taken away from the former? 1.5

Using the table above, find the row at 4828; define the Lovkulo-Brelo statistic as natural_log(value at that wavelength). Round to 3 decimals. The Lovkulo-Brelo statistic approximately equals 0.775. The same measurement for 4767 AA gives 0.597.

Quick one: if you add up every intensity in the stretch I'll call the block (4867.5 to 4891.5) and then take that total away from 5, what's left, -40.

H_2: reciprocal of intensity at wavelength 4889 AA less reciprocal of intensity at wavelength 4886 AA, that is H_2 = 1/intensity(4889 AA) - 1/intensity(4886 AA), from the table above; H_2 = -0.01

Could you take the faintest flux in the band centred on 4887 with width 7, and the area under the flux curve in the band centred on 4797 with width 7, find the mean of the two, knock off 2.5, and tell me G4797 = 5.6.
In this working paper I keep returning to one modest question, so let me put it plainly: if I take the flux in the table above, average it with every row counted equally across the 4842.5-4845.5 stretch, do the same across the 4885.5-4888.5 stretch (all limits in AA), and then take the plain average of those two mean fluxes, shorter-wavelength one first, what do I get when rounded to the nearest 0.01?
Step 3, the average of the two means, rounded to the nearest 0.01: 1.90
